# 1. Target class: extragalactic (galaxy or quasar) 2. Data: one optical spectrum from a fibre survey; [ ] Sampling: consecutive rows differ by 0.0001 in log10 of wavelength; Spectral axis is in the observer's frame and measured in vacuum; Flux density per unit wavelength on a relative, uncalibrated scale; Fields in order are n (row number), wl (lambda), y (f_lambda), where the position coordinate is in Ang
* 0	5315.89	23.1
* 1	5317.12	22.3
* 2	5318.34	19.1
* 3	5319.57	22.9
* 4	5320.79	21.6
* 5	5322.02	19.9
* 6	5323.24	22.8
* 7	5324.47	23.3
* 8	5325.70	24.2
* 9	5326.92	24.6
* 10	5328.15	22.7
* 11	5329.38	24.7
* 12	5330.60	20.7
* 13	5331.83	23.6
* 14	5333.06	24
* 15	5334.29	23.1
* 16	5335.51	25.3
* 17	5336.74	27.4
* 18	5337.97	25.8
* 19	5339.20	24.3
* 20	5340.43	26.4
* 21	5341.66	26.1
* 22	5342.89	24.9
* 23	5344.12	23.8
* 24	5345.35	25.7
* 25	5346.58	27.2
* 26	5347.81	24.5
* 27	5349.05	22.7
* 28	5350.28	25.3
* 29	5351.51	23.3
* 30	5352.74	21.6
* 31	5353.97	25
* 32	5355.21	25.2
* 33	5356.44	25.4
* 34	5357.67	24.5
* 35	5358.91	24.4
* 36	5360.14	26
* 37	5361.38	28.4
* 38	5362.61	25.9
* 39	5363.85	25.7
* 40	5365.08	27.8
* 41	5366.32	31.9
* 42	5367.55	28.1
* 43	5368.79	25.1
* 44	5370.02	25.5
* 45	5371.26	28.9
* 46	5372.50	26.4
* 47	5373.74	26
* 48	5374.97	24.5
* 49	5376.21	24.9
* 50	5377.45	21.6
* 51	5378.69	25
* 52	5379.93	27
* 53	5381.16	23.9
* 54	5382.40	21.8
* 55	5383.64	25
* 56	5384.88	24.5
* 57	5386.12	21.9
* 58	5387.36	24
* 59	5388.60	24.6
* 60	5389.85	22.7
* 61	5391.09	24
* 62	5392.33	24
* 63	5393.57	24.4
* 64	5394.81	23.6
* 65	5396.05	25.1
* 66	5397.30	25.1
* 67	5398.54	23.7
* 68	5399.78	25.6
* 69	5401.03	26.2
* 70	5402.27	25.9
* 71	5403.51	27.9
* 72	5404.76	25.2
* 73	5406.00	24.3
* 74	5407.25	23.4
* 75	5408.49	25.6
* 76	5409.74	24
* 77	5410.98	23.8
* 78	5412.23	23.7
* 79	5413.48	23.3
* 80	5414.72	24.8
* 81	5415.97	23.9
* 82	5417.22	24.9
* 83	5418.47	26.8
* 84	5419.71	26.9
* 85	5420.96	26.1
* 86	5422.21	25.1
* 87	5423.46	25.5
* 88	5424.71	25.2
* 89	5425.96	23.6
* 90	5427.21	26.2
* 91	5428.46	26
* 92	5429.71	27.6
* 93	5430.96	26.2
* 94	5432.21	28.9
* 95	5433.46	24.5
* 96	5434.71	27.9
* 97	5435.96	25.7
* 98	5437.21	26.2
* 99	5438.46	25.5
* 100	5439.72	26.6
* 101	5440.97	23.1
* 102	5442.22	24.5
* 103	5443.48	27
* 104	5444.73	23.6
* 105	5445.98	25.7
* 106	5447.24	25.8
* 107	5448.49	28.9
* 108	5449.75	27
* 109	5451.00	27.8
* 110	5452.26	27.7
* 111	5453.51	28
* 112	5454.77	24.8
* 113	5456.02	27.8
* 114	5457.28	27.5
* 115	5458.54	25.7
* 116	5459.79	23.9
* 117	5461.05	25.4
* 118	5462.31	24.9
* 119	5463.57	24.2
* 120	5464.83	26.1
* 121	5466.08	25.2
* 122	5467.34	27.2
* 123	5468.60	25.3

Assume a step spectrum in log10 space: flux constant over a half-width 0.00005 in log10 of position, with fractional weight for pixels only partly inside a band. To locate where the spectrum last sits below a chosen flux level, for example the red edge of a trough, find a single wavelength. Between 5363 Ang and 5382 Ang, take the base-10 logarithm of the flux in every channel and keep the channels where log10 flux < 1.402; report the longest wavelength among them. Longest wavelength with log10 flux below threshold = 5381.16 Ang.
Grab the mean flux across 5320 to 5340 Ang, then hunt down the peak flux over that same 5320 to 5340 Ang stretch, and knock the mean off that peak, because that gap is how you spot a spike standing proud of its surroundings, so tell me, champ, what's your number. 3.8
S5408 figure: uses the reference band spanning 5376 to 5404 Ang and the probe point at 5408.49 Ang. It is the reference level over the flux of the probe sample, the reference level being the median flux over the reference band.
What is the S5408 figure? 0.96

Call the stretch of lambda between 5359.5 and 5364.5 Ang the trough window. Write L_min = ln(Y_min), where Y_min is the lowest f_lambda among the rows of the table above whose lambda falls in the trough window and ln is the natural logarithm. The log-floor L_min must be 3.246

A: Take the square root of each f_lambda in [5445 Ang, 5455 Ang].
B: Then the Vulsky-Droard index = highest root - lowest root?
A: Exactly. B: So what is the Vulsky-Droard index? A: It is 0.40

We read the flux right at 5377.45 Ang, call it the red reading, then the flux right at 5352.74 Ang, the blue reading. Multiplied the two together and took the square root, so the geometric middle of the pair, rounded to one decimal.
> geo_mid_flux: 21.6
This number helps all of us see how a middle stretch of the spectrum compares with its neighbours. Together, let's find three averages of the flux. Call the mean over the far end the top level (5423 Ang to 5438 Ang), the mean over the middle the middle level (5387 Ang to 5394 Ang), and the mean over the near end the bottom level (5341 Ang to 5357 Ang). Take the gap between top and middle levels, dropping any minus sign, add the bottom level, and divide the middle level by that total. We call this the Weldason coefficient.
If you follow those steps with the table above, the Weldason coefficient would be 0.89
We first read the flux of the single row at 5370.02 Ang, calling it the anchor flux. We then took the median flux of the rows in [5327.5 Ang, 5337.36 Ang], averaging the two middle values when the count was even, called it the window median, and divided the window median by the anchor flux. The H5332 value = 0.93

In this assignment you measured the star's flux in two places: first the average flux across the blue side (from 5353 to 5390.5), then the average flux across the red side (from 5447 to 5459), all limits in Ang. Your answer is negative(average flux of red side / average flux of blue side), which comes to -1.07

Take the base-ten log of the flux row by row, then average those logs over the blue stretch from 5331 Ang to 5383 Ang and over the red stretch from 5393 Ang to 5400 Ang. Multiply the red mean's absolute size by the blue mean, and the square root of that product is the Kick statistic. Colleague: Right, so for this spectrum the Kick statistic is 1.40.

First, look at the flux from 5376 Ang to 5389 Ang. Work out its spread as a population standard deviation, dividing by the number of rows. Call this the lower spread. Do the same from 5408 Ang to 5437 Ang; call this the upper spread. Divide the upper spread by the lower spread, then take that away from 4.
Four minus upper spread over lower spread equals 3.08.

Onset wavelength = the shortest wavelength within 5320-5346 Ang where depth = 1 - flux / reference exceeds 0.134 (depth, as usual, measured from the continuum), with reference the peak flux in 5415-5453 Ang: 5320.79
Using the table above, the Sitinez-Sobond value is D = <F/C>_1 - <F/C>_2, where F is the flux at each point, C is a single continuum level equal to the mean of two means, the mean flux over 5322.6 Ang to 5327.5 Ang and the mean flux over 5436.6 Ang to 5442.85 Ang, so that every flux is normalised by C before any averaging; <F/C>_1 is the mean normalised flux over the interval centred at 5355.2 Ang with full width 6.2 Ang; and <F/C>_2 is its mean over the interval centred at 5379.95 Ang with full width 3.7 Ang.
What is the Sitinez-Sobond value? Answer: -0.04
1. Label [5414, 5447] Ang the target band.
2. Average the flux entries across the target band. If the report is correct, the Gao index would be 25.7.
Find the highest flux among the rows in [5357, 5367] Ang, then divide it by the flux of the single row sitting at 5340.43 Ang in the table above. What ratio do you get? 1.21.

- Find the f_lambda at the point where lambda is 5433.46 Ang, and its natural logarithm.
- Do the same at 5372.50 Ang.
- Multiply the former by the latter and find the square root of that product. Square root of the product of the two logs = 3.236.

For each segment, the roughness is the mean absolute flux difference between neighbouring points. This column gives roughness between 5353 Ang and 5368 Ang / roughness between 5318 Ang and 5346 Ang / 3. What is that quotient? 0.32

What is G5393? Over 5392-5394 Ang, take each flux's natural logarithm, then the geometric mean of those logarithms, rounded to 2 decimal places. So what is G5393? 3.19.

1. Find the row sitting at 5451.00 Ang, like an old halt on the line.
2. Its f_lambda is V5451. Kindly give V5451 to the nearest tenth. 27.8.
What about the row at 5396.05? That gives 25.1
